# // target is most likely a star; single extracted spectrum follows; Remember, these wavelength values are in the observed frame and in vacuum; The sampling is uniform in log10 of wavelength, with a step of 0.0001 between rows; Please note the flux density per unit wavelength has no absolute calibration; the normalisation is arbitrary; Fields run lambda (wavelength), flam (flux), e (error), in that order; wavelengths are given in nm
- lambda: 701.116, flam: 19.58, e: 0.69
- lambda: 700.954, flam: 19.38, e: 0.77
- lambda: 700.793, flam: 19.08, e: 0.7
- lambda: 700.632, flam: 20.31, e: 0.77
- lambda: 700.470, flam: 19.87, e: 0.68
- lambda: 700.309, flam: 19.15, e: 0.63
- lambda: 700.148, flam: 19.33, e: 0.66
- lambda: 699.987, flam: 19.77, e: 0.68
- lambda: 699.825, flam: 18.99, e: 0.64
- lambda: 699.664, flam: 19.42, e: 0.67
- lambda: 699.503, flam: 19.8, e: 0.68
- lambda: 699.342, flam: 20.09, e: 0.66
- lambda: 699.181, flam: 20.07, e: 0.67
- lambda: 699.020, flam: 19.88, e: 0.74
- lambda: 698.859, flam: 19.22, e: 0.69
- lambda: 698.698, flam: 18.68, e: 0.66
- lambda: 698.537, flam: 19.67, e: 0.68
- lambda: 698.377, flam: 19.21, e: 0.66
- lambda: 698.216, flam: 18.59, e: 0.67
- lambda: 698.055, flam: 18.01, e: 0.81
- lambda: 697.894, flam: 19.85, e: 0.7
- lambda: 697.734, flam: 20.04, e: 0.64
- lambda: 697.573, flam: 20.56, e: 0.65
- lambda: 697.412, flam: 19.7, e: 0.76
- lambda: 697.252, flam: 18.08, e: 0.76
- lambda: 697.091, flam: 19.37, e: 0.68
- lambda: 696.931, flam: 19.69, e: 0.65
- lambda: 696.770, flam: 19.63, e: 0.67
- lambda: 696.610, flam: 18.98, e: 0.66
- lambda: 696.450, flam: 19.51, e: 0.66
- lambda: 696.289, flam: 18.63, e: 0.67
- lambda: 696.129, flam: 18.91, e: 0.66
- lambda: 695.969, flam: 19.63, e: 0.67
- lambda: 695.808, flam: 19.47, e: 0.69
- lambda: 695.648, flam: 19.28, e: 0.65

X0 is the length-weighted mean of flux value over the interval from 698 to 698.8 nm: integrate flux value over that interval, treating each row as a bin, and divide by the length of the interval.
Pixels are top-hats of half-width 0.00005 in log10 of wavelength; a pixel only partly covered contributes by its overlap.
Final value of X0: 18.9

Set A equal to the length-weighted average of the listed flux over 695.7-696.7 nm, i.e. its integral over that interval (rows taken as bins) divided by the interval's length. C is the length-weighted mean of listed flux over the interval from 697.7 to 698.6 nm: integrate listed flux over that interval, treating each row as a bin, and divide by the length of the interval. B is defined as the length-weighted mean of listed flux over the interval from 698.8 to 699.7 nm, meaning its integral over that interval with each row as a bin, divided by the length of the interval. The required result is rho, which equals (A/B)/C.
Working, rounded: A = 19.2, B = 19.78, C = 19.2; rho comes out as 0.0506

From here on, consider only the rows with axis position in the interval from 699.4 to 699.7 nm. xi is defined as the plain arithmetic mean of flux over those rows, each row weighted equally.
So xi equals 19.6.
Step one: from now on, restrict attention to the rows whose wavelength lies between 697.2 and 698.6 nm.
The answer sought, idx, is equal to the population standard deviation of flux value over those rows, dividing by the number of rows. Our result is 0.8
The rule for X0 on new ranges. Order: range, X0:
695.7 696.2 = 19.3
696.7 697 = 19.6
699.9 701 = 19.6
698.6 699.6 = 19.6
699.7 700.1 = 19.4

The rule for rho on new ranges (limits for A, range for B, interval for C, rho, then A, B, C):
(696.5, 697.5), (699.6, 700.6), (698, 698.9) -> 0.0524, 19.3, 19.45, 18.9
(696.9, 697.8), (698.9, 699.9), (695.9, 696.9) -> 0.0516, 19.6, 19.70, 19.2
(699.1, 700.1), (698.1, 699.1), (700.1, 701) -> 0.0525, 19.7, 19.17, 19.5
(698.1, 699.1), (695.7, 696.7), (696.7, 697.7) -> 0.0512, 19.2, 19.20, 19.5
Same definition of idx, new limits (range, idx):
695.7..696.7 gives 0.4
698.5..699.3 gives 0.5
